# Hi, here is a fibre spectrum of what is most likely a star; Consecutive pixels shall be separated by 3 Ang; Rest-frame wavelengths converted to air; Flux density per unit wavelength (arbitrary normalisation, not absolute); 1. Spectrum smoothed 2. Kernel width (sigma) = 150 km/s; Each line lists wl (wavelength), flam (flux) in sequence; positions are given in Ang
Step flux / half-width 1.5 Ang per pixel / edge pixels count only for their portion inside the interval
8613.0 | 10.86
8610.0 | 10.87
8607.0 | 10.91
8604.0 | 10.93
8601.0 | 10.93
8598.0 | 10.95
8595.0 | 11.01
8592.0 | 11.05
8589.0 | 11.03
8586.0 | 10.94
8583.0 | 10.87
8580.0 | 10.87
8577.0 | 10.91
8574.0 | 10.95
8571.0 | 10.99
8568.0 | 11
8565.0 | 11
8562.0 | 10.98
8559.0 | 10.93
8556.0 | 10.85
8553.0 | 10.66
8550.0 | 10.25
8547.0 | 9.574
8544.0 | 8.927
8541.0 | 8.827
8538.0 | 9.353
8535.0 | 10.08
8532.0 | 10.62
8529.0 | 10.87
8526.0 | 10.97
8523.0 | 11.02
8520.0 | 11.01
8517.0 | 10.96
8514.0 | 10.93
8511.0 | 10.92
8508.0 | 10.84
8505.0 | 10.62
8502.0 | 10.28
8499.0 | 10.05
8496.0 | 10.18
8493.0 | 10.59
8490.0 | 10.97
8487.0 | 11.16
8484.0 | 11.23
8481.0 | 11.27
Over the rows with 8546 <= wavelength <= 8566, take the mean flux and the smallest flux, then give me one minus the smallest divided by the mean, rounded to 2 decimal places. 0.10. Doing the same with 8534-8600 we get 0.16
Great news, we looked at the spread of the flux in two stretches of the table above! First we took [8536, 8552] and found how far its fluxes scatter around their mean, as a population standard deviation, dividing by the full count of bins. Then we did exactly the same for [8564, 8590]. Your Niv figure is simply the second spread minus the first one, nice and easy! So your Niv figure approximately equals -0.5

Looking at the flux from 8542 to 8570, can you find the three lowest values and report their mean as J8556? 9.6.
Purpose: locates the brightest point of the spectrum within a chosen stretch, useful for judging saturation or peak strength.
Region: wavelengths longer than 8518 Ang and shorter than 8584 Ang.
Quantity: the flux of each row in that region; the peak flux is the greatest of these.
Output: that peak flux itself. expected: 11.02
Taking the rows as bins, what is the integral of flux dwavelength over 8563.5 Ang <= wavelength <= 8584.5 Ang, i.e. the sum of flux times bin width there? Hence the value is 230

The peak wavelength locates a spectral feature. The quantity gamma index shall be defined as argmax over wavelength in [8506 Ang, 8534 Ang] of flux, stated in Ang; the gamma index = 8523.0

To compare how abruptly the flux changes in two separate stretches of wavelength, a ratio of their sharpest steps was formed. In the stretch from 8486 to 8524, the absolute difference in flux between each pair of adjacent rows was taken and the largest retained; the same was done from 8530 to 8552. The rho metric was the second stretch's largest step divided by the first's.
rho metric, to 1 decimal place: 1.8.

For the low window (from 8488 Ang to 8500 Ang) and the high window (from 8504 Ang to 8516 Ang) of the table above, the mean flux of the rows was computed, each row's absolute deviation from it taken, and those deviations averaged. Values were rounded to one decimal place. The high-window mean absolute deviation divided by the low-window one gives 0.3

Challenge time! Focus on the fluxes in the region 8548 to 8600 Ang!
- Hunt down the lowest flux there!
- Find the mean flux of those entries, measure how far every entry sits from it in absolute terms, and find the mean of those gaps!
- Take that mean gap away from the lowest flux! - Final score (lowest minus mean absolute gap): 10.1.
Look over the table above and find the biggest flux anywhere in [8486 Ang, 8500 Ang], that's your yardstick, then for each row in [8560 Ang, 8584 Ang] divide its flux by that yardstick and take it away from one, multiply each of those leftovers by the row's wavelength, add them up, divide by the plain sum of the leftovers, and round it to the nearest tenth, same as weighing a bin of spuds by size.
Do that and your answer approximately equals 8574.0 Ang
